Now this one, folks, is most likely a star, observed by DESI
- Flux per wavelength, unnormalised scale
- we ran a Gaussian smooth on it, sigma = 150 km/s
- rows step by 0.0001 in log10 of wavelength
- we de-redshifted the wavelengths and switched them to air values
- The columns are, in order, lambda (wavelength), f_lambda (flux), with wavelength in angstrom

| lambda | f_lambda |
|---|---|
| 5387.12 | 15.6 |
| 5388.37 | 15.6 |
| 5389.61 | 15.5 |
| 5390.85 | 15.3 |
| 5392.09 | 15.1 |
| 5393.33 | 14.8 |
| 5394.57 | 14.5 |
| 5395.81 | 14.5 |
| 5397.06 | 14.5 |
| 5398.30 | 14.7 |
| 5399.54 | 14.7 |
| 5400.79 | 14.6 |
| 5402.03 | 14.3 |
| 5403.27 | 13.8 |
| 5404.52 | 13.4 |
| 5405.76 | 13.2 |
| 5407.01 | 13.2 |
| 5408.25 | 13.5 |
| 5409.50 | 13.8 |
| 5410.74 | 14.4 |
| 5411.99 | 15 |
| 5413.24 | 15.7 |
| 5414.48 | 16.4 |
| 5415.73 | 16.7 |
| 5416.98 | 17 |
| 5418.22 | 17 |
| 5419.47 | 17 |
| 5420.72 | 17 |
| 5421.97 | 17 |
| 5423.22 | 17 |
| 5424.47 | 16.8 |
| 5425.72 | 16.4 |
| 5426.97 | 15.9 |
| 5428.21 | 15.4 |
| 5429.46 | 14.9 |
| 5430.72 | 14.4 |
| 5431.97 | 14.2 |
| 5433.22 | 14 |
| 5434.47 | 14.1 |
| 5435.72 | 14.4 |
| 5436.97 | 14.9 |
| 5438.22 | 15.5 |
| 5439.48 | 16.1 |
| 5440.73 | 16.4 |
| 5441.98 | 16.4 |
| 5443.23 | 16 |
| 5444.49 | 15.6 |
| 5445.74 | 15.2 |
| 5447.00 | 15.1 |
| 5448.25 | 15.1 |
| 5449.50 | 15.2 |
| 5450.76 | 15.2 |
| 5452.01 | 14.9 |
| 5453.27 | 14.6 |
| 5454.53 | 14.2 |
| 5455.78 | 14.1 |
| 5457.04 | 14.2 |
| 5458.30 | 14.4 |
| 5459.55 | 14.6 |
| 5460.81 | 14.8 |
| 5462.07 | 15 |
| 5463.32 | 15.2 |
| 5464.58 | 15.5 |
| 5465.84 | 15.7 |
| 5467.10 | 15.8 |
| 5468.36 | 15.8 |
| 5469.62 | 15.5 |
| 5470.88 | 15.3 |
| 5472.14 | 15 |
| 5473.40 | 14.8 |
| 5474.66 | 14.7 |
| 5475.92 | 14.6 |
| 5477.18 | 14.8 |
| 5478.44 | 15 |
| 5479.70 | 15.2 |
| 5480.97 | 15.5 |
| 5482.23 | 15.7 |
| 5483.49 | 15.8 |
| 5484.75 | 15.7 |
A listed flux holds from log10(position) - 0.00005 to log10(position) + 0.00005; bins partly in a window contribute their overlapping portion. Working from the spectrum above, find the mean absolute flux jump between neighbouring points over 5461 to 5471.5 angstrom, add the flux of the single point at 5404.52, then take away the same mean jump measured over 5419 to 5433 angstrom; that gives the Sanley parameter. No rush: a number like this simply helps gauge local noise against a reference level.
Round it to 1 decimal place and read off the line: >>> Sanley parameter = 13.3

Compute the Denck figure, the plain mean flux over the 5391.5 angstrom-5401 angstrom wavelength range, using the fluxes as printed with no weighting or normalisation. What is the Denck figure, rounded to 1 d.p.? 14.7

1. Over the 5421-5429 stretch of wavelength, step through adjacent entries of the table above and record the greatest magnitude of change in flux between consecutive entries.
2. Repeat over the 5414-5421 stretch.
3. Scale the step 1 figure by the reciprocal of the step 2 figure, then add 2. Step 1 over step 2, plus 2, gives 3.7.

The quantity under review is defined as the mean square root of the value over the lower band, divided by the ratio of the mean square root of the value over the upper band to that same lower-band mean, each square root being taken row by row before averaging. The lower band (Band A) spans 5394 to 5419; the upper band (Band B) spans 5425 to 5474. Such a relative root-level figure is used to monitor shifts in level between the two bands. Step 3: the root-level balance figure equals 3.79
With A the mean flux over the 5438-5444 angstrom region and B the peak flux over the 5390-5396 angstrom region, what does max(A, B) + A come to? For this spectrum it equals 32.2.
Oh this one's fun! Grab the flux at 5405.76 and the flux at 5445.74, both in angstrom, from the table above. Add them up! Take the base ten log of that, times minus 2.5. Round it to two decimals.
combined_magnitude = -3.63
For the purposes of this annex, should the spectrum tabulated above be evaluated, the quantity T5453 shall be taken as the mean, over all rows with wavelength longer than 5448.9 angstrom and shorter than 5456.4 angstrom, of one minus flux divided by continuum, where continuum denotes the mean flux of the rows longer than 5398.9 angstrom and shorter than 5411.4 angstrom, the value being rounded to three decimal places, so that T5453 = -0.058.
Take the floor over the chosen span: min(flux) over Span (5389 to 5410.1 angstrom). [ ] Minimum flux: 13.2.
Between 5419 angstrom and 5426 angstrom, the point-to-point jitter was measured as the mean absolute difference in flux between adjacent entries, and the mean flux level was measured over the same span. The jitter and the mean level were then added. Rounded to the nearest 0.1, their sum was 17.0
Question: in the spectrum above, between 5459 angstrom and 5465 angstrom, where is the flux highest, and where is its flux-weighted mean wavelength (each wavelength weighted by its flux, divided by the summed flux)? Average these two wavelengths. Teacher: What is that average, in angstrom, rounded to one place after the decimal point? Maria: 5463.3 angstrom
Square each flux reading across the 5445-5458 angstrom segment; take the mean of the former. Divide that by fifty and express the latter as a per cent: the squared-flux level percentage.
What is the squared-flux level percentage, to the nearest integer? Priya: 437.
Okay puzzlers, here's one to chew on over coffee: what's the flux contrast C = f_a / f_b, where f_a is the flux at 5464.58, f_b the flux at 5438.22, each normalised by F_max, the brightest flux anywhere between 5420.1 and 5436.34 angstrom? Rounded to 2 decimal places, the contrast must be 1.00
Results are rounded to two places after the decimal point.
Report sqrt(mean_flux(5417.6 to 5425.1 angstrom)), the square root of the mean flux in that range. 4.12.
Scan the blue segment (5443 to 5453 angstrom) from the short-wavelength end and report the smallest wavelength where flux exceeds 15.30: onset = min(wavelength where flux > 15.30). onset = 5443.23 angstrom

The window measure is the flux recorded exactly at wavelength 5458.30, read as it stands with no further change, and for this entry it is 14.4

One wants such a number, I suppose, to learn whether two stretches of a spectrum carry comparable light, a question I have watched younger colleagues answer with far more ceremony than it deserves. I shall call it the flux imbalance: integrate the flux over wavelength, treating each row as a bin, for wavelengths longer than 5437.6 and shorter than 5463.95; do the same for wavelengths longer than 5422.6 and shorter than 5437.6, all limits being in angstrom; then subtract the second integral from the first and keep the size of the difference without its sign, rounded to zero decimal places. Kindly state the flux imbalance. 171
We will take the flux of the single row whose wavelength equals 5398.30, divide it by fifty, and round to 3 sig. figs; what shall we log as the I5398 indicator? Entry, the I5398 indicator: 0.294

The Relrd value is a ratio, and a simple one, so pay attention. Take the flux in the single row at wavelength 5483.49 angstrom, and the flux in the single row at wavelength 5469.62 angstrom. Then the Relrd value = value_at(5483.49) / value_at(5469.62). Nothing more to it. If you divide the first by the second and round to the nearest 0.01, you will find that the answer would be 1.02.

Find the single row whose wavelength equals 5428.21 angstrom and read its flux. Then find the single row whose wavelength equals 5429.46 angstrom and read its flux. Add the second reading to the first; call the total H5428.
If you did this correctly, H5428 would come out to 30.3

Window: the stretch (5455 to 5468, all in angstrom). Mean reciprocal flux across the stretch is 0.0671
